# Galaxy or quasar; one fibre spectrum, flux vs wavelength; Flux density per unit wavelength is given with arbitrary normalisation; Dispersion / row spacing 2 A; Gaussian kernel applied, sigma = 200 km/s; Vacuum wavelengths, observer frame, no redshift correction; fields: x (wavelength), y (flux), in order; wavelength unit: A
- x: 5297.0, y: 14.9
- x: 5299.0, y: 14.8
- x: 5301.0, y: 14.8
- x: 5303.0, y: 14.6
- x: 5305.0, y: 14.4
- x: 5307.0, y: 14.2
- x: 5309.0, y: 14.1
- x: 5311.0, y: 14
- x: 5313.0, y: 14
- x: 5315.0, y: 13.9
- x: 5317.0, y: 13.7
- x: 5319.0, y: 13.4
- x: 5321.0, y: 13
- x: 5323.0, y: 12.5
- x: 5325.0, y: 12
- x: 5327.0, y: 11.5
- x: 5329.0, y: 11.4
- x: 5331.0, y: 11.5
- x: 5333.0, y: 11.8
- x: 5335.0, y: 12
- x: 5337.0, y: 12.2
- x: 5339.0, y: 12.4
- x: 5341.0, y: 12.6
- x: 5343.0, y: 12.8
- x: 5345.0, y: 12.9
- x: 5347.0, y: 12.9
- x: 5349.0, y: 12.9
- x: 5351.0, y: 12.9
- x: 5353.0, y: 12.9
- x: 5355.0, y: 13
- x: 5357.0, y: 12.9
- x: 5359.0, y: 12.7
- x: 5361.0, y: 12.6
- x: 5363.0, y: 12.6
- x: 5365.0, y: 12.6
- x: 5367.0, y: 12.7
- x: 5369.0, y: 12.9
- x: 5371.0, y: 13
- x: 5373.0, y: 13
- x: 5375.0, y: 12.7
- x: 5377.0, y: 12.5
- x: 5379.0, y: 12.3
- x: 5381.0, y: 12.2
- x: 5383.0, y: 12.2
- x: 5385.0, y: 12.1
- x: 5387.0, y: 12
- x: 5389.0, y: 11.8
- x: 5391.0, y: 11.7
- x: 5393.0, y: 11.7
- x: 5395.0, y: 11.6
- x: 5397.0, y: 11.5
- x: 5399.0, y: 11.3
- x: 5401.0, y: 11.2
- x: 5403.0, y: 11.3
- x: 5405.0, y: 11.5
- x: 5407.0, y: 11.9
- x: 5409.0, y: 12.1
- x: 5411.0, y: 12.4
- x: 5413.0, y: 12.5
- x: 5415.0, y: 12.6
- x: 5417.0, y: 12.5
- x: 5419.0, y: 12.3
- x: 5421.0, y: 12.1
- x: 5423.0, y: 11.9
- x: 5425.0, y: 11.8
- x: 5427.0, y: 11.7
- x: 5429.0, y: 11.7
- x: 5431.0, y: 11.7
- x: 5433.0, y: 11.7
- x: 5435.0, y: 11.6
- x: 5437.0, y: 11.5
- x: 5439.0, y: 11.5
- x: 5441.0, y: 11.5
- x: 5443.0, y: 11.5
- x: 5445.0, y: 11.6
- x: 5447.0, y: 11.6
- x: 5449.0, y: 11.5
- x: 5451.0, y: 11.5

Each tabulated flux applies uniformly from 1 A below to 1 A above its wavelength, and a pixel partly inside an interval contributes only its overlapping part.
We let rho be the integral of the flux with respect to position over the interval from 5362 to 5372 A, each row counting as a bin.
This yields 128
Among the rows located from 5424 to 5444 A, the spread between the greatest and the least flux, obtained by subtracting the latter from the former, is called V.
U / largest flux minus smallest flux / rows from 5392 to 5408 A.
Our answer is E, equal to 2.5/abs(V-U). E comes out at 6.25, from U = 0.7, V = 0.3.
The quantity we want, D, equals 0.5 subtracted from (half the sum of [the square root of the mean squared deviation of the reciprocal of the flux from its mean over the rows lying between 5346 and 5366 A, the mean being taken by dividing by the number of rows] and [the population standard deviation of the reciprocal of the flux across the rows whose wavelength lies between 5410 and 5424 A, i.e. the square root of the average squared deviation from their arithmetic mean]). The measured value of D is -0.499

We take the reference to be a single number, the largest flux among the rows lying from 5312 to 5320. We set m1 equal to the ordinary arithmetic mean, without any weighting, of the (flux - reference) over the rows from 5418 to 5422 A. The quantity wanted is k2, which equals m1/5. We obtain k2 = -0.36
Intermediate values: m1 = -1.8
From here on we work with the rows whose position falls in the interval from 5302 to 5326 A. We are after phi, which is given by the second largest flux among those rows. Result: 14.4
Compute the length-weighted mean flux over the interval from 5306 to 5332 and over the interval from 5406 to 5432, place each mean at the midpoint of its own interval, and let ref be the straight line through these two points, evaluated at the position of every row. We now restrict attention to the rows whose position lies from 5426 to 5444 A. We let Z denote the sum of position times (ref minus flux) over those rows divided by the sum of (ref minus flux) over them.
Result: 5435.6 A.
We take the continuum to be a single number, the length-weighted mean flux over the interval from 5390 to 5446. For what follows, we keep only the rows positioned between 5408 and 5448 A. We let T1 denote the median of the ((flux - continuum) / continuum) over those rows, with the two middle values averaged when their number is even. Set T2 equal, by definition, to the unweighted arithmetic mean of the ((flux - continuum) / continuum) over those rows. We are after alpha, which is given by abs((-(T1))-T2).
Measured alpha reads 0.00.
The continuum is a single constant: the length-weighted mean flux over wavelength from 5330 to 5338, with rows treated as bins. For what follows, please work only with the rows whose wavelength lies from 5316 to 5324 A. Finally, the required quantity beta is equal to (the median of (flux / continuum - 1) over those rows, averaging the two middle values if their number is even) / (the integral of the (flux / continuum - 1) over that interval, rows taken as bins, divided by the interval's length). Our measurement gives 1.039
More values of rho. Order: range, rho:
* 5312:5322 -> 136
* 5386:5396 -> 118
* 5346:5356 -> 129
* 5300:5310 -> 144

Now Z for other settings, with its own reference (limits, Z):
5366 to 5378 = 5371.4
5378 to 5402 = 5393.5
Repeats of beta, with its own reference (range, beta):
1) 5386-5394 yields 1.667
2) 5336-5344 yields 1.000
